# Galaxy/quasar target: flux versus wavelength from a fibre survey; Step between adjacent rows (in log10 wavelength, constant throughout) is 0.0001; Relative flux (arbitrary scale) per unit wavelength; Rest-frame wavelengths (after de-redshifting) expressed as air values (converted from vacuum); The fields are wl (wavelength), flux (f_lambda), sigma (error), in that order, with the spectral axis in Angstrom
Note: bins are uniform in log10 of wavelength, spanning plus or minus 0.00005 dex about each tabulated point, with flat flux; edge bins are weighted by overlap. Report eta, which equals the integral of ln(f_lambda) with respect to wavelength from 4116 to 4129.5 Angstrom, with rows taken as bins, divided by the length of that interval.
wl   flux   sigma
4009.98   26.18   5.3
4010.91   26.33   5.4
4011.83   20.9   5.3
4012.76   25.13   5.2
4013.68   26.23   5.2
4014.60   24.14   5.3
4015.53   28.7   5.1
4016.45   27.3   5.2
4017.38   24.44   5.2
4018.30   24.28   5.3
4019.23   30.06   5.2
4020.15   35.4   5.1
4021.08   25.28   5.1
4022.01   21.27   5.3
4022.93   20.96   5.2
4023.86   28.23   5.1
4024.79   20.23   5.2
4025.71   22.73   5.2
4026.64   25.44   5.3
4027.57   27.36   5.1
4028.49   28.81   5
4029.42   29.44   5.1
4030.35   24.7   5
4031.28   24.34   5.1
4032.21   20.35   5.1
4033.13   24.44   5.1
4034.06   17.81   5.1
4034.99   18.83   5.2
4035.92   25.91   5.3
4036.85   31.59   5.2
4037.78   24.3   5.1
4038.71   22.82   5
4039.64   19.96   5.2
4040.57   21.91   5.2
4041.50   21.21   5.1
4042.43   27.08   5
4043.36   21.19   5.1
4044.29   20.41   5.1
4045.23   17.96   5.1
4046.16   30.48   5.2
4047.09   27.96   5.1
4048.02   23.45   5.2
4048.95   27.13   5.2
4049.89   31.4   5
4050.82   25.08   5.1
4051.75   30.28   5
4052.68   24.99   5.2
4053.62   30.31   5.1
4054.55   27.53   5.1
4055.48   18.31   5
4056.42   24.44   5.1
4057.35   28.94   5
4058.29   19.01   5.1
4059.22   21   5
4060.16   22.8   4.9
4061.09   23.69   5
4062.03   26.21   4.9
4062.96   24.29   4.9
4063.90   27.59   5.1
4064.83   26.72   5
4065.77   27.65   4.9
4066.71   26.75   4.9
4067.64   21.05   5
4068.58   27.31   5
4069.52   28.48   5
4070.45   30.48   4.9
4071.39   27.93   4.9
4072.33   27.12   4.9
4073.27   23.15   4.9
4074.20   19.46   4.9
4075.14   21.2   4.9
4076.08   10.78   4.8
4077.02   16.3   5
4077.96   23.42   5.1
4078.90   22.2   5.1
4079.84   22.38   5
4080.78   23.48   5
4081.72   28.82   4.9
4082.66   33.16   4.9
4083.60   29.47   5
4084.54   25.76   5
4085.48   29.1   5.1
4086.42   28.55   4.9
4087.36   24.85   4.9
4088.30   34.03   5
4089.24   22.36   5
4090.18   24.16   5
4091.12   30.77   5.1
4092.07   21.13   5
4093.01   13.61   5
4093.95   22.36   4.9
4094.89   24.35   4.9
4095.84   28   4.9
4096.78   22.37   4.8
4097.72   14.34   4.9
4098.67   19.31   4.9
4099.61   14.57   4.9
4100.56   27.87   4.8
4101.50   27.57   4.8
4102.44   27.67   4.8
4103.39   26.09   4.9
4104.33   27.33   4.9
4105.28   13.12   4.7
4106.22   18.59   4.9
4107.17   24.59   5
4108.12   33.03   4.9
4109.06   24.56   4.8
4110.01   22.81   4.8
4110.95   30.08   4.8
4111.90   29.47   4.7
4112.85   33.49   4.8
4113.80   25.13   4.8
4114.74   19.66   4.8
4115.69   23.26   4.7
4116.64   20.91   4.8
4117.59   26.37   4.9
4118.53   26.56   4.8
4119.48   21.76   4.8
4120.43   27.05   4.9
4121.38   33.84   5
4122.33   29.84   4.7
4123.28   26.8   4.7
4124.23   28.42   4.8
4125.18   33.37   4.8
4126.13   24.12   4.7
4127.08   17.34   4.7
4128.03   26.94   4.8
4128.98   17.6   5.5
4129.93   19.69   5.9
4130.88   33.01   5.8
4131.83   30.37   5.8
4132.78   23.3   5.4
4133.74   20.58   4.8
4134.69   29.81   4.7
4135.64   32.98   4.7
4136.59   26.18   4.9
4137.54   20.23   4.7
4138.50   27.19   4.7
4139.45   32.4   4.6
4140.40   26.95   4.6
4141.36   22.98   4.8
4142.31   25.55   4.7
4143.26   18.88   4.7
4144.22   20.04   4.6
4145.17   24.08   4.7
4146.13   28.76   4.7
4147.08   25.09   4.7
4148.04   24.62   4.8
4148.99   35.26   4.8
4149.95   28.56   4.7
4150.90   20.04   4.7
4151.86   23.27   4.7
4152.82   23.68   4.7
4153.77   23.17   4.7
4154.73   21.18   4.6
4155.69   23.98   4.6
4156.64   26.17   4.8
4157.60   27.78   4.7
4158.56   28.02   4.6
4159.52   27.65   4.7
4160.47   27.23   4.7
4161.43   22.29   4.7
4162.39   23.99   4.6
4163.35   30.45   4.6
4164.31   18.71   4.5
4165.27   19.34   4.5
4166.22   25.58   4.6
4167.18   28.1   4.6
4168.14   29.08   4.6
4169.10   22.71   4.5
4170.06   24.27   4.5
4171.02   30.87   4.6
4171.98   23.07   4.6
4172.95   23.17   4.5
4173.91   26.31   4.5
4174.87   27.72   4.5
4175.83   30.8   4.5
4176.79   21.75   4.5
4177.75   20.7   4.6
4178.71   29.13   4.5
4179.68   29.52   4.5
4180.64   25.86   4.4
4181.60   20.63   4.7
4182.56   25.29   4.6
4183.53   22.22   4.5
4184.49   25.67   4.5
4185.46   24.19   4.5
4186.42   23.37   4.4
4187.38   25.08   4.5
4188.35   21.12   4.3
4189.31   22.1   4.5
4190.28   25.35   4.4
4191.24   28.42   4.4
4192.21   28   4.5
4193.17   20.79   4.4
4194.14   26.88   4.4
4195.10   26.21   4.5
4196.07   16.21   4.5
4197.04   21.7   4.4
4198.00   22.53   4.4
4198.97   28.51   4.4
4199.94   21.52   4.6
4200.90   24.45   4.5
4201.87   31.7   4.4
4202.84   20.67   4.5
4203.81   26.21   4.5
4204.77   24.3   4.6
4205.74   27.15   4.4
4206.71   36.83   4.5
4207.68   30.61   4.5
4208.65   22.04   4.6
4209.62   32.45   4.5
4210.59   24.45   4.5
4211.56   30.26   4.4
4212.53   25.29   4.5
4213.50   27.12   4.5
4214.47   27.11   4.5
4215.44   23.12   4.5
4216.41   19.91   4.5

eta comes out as 3.23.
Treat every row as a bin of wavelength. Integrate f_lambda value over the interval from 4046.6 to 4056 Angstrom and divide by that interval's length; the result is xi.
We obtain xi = 27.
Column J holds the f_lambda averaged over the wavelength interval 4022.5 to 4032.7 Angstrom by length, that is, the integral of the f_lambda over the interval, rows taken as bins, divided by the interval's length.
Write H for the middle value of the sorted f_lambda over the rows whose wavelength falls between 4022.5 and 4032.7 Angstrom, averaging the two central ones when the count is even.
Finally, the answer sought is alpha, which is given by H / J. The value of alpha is 1.00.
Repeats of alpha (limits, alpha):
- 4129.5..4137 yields 1.03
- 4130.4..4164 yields 0.99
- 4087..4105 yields 1.03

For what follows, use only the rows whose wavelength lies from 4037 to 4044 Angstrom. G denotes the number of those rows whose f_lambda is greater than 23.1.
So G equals 2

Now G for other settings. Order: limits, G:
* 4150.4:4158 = 6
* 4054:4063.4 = 6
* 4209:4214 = 5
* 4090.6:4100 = 3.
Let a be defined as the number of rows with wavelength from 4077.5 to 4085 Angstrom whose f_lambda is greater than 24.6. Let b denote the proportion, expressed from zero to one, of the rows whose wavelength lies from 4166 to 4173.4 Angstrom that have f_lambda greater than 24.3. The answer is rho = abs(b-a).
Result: 3.5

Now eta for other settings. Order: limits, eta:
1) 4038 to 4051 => 3.17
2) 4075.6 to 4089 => 3.19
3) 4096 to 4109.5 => 3.10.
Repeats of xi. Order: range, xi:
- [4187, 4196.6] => 24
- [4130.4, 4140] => 28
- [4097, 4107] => 22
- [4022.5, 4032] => 25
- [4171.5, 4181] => 26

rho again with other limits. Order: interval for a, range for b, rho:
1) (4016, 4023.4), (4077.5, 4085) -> 3.5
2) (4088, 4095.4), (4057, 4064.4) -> 1.6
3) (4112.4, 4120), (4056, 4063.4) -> 3.6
